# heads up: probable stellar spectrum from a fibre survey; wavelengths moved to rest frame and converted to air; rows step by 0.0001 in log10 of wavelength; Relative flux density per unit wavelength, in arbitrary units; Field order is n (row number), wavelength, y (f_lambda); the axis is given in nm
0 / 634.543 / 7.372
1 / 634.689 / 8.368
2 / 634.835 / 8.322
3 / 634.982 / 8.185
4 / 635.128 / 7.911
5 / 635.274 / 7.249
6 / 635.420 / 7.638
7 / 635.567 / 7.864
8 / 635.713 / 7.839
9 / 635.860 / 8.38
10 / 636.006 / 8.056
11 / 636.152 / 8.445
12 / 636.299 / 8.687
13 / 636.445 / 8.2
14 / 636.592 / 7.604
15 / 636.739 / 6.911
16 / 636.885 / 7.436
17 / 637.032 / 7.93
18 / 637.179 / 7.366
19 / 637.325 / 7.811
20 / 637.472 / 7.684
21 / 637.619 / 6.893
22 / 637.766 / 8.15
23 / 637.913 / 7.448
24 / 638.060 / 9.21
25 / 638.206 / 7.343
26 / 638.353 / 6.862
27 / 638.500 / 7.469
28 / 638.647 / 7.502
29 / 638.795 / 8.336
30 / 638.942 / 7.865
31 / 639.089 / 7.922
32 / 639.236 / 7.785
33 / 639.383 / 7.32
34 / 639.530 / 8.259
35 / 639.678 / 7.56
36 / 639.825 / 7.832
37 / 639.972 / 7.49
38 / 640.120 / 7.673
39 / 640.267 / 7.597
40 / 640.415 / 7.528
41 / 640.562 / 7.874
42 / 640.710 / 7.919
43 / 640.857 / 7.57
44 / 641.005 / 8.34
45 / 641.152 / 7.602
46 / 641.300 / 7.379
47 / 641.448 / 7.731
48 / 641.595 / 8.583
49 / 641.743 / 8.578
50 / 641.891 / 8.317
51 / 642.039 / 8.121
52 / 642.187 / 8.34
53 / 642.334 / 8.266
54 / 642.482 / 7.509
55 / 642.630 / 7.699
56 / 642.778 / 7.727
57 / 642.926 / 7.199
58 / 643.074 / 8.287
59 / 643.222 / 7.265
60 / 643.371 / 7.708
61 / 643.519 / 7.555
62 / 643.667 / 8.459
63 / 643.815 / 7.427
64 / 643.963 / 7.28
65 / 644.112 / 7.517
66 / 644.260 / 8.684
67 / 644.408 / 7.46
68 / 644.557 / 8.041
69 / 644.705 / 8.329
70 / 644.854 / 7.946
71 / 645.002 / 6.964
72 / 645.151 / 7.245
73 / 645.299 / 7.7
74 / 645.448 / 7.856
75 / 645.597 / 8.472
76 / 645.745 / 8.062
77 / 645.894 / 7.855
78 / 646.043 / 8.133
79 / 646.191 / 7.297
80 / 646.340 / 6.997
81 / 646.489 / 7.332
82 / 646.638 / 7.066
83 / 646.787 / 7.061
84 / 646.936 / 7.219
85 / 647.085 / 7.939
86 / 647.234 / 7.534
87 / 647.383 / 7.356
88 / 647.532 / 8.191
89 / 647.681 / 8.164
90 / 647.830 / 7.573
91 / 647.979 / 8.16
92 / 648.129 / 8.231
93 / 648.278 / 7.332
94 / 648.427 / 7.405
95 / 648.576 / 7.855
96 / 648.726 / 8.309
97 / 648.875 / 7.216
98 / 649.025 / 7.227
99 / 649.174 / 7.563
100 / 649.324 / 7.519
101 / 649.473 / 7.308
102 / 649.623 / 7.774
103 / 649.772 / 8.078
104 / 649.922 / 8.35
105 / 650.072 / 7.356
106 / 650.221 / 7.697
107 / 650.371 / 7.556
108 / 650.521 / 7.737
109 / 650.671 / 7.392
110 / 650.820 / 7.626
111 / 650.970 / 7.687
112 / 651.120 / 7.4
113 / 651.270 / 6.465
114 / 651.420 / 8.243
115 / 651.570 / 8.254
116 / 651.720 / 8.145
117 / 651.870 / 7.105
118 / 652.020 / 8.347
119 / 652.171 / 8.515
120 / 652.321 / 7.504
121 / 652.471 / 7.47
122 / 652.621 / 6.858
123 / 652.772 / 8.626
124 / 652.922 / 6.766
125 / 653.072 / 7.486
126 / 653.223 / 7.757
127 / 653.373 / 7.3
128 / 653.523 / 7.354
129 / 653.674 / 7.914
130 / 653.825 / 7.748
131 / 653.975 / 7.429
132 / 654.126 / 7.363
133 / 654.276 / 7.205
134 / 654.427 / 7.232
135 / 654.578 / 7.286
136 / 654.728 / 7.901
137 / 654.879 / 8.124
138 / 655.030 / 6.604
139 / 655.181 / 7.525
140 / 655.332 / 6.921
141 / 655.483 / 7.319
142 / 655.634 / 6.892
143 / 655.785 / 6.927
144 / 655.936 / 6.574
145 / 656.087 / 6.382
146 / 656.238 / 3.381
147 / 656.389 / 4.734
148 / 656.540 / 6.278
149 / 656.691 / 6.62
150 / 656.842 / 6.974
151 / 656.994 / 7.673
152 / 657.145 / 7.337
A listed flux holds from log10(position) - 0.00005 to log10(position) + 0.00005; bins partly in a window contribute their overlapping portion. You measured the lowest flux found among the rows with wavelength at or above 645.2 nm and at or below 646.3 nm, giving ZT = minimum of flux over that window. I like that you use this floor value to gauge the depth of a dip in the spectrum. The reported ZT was 7.297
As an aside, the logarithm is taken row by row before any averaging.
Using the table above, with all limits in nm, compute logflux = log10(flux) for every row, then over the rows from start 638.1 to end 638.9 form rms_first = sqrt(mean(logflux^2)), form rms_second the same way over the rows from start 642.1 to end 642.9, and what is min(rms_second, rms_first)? 0.875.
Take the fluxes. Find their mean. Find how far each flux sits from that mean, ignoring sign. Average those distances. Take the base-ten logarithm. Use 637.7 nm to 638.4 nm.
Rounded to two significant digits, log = -0.15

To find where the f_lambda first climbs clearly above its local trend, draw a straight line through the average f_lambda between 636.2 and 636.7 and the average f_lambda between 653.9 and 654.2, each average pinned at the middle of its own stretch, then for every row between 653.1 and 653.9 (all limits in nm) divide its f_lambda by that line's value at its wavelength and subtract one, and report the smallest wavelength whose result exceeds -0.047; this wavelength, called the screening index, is 653.223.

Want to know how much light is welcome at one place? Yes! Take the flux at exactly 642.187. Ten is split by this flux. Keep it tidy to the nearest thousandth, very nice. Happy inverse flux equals 1.199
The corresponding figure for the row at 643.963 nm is 1.374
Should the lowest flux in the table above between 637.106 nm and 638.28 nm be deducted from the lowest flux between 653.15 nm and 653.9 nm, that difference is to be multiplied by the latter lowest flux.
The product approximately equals 3.0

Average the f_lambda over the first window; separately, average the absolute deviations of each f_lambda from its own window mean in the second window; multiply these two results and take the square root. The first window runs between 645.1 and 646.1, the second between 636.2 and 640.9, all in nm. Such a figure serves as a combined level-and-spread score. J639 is 1.68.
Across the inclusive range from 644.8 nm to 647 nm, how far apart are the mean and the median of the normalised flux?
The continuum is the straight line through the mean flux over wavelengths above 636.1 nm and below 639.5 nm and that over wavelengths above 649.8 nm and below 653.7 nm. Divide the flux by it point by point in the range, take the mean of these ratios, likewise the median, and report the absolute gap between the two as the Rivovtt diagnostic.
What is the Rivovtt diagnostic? 0.027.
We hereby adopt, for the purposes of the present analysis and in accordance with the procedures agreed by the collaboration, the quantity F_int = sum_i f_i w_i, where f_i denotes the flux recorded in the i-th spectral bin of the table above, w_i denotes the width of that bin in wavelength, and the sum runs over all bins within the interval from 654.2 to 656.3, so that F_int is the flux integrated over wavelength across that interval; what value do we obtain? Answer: 14.5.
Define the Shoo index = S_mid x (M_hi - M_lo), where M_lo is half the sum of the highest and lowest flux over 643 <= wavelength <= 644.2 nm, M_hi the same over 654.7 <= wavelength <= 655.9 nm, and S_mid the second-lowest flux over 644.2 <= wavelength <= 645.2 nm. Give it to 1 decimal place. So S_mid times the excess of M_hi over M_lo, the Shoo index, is -3.6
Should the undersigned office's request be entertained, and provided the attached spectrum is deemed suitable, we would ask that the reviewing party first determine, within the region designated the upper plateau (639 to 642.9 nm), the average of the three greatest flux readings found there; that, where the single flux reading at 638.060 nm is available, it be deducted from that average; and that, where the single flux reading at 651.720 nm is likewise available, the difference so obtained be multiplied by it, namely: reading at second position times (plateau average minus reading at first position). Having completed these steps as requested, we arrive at -6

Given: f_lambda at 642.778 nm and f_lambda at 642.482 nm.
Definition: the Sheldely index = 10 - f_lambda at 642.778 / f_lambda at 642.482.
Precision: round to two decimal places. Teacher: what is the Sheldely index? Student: 8.97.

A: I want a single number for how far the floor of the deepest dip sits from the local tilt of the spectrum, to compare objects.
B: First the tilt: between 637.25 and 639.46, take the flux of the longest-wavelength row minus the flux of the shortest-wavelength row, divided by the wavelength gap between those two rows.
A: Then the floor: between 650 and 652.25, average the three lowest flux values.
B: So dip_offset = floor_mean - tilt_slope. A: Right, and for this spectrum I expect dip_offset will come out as 7.2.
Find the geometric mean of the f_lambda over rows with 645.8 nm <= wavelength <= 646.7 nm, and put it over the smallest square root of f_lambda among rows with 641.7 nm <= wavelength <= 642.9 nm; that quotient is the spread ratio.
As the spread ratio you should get 2.71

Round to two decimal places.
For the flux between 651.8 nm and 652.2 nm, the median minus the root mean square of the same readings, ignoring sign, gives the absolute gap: 0.33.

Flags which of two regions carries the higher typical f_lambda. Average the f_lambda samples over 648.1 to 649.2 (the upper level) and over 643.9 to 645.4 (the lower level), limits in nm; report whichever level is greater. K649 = 7.72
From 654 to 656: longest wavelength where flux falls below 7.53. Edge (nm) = 655.936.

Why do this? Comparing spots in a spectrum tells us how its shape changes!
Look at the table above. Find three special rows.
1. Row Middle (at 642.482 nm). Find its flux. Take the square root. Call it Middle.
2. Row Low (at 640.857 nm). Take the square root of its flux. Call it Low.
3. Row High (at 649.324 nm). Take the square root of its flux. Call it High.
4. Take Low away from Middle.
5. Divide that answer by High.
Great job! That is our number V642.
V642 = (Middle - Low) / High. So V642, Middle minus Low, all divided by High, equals -0.004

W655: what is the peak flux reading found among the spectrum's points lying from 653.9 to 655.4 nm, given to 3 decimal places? 8.124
